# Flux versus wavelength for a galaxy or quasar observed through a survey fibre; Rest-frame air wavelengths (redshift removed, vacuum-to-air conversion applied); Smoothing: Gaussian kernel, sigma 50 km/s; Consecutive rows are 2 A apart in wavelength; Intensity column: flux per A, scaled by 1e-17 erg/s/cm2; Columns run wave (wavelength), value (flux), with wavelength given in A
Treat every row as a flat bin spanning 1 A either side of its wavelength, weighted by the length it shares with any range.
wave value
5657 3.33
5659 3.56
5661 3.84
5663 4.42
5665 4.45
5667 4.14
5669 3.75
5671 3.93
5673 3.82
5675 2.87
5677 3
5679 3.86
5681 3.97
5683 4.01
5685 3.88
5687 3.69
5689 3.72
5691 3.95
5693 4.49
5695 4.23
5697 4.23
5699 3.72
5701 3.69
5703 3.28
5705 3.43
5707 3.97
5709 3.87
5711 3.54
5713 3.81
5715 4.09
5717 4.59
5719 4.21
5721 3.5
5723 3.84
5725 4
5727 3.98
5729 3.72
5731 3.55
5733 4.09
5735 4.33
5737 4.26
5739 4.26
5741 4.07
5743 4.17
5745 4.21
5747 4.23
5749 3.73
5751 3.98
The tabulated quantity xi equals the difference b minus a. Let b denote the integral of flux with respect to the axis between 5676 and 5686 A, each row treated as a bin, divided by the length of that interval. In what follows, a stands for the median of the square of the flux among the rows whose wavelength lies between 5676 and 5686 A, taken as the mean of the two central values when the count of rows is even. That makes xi -11.3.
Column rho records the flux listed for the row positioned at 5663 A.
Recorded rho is 4.42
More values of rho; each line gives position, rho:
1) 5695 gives 4.23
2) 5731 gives 3.55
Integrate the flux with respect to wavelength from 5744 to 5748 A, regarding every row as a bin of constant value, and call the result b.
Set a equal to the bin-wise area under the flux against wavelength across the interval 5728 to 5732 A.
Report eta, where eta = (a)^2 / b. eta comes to 12.5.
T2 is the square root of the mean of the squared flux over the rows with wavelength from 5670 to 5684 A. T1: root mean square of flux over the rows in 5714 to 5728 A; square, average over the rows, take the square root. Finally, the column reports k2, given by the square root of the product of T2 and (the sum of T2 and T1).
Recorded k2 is 5.31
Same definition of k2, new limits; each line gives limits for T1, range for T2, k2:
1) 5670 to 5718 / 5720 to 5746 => 5.61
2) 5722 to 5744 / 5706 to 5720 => 5.69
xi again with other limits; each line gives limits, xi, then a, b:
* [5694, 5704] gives -10.0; 13.8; 3.83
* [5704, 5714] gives -10.8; 14.5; 3.72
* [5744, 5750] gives -13.7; 17.7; 4.06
